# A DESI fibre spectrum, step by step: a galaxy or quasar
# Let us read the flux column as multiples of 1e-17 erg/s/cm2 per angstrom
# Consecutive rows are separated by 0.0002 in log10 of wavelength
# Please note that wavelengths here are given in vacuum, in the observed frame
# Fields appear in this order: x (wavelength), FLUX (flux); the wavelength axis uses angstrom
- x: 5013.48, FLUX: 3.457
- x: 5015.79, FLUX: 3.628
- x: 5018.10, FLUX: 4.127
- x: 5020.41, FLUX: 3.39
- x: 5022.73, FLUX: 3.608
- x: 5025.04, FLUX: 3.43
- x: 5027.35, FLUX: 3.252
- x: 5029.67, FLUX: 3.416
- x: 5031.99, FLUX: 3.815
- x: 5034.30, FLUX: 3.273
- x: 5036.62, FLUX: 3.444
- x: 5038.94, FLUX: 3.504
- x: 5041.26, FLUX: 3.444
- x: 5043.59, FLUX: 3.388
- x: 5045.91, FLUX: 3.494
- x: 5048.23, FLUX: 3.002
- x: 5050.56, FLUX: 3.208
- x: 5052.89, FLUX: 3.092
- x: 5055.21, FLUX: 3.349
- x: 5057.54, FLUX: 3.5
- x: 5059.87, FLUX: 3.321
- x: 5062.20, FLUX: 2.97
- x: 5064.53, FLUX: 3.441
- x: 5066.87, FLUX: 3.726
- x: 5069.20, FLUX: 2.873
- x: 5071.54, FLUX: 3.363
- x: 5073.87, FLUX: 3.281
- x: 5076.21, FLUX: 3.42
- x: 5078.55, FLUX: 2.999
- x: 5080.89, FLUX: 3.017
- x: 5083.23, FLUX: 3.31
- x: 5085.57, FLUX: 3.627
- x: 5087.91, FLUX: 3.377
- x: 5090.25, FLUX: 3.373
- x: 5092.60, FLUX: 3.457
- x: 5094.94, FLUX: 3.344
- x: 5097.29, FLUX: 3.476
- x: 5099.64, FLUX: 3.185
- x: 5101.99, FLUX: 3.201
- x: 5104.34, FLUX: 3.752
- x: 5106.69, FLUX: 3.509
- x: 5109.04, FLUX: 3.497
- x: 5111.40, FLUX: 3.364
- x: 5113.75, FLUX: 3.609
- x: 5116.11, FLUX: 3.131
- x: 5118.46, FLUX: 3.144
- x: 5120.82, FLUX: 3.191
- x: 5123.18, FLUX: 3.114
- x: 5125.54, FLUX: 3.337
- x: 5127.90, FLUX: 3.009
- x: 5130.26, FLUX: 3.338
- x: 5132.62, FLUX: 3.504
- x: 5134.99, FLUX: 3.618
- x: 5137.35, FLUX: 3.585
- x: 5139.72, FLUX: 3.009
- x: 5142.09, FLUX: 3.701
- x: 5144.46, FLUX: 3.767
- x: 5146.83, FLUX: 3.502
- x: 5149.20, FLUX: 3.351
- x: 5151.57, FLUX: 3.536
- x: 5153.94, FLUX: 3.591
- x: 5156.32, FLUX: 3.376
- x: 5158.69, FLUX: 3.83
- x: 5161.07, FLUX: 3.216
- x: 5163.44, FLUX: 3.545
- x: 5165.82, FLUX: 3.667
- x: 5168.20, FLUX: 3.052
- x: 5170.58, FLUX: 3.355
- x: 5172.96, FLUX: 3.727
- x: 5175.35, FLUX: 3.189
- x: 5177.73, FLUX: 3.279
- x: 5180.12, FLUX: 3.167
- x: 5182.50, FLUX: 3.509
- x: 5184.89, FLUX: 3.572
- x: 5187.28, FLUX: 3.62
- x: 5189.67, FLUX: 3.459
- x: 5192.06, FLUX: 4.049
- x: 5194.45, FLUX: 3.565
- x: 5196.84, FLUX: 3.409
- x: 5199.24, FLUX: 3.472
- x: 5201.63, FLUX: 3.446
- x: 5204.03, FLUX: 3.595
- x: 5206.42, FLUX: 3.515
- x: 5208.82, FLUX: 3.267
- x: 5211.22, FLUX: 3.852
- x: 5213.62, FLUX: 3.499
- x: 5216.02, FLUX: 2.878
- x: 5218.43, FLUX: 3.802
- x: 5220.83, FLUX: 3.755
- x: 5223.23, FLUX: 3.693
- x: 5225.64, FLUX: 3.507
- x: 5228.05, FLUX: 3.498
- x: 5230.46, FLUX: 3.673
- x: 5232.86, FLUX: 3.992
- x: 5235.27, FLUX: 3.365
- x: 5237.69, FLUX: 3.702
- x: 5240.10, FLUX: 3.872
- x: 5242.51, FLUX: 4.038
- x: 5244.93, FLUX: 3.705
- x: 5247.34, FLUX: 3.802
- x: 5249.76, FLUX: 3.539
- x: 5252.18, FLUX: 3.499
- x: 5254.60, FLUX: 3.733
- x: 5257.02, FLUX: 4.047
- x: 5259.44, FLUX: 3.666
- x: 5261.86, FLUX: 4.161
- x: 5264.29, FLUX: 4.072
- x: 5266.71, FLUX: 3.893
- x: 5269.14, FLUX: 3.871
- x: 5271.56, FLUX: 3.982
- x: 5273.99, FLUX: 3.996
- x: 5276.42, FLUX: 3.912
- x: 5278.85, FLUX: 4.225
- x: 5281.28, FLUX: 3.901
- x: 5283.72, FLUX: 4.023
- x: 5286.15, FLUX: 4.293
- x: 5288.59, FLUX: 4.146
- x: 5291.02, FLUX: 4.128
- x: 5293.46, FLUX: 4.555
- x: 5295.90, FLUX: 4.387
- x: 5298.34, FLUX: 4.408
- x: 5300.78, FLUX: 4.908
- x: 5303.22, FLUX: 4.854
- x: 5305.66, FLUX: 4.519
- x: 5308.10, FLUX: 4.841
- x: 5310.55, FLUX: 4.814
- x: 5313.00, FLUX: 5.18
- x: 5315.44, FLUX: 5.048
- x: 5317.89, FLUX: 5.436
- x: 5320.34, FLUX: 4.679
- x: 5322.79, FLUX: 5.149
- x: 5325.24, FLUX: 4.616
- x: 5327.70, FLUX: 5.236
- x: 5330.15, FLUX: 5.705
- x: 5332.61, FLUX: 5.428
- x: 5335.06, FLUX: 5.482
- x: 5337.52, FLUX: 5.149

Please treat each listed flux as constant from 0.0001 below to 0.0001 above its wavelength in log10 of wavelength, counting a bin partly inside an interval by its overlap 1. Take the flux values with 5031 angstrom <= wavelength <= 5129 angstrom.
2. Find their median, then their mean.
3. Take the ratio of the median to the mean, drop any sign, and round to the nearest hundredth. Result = 1.01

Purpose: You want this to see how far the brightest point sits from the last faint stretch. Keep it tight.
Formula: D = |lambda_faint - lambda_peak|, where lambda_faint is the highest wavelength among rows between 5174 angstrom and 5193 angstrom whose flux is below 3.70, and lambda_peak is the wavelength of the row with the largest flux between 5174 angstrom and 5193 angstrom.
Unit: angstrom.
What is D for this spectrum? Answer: 2.4 angstrom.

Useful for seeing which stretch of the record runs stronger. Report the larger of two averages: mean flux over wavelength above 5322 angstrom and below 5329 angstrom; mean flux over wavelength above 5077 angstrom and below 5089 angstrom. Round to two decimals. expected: 5.00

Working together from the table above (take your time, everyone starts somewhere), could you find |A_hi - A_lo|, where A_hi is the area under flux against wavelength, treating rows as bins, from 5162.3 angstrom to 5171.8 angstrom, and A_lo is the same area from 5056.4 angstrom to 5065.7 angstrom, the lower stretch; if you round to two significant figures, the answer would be 1.6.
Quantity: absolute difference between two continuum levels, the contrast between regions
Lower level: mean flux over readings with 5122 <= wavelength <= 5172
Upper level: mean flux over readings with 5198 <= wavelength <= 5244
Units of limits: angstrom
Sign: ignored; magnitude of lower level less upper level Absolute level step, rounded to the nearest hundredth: 0.17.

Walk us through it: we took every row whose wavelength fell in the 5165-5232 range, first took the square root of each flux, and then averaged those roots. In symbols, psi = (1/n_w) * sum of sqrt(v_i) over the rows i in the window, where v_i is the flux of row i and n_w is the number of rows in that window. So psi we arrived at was 1.87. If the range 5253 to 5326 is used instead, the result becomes 2.09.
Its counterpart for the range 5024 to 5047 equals 1.86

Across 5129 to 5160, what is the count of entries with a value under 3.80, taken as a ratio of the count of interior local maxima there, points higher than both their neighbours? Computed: 4.00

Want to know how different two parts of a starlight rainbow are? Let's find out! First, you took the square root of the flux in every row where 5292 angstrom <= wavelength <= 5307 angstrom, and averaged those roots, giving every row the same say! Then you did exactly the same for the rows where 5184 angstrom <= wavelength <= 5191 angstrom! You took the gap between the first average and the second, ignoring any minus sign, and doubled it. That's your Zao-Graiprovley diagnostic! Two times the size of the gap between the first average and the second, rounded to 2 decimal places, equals 0.52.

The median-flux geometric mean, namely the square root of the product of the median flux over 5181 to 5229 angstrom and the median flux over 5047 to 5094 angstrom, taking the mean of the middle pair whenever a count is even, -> 3.42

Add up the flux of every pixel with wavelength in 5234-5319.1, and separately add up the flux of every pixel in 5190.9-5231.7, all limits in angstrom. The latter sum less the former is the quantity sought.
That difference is -86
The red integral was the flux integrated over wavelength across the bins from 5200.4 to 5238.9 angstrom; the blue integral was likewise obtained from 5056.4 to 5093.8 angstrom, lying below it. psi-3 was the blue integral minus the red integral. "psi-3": -13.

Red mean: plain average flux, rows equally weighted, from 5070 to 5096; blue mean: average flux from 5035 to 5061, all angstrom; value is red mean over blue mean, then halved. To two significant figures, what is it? 0.50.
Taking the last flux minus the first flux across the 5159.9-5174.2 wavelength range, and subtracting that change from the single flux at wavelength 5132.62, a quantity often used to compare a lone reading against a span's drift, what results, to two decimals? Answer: 2.99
